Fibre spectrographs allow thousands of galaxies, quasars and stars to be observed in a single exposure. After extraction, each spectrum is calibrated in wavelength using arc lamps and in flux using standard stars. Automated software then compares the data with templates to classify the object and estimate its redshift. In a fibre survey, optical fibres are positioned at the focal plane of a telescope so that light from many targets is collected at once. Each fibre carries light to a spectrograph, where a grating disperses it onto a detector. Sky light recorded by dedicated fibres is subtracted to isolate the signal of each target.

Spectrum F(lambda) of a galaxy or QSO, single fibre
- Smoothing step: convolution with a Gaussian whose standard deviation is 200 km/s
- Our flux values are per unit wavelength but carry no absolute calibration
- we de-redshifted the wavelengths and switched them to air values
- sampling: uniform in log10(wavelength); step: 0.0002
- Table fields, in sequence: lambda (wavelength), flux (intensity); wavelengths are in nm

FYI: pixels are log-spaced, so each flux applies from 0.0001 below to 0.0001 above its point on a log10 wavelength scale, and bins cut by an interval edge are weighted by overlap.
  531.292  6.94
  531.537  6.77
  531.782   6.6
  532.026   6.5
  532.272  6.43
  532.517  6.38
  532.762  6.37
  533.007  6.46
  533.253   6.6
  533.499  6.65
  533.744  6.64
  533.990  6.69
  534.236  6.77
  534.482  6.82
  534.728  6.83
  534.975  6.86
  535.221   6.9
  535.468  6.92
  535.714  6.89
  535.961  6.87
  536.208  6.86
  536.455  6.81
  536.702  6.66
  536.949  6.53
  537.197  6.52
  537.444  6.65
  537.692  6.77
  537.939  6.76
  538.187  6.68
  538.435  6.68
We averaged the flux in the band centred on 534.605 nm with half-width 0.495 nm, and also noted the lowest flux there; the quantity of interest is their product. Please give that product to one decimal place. 46.2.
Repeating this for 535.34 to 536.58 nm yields 46.8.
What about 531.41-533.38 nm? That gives 41.5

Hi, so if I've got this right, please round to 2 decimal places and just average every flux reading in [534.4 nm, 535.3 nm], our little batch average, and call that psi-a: 6.85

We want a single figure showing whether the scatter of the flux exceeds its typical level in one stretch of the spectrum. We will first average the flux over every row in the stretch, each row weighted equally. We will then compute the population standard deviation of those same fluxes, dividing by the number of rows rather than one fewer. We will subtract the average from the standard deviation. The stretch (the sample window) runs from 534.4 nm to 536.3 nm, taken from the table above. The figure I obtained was -6.84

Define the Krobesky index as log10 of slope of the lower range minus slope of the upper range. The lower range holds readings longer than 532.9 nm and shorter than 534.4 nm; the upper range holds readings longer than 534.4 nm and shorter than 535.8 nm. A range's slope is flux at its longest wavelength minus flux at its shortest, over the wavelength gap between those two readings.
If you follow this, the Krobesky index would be -0.71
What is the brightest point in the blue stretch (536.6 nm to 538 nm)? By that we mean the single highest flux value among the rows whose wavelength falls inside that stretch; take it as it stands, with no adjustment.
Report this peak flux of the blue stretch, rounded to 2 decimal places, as 6.77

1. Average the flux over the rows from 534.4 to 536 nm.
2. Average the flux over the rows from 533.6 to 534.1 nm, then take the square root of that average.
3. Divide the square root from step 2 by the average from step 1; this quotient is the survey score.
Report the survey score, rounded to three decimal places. 0.376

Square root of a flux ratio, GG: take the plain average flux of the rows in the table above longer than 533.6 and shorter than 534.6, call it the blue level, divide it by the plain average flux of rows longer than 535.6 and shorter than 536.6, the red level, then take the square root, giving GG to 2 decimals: 0.99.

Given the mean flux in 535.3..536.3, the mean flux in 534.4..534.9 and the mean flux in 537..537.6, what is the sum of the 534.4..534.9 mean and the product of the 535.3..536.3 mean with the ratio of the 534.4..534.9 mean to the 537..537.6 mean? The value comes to 14.0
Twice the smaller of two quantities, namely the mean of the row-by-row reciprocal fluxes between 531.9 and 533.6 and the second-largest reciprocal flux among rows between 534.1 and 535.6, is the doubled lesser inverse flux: 0.293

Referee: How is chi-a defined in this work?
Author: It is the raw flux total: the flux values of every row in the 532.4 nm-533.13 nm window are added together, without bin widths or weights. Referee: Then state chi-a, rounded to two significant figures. 19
